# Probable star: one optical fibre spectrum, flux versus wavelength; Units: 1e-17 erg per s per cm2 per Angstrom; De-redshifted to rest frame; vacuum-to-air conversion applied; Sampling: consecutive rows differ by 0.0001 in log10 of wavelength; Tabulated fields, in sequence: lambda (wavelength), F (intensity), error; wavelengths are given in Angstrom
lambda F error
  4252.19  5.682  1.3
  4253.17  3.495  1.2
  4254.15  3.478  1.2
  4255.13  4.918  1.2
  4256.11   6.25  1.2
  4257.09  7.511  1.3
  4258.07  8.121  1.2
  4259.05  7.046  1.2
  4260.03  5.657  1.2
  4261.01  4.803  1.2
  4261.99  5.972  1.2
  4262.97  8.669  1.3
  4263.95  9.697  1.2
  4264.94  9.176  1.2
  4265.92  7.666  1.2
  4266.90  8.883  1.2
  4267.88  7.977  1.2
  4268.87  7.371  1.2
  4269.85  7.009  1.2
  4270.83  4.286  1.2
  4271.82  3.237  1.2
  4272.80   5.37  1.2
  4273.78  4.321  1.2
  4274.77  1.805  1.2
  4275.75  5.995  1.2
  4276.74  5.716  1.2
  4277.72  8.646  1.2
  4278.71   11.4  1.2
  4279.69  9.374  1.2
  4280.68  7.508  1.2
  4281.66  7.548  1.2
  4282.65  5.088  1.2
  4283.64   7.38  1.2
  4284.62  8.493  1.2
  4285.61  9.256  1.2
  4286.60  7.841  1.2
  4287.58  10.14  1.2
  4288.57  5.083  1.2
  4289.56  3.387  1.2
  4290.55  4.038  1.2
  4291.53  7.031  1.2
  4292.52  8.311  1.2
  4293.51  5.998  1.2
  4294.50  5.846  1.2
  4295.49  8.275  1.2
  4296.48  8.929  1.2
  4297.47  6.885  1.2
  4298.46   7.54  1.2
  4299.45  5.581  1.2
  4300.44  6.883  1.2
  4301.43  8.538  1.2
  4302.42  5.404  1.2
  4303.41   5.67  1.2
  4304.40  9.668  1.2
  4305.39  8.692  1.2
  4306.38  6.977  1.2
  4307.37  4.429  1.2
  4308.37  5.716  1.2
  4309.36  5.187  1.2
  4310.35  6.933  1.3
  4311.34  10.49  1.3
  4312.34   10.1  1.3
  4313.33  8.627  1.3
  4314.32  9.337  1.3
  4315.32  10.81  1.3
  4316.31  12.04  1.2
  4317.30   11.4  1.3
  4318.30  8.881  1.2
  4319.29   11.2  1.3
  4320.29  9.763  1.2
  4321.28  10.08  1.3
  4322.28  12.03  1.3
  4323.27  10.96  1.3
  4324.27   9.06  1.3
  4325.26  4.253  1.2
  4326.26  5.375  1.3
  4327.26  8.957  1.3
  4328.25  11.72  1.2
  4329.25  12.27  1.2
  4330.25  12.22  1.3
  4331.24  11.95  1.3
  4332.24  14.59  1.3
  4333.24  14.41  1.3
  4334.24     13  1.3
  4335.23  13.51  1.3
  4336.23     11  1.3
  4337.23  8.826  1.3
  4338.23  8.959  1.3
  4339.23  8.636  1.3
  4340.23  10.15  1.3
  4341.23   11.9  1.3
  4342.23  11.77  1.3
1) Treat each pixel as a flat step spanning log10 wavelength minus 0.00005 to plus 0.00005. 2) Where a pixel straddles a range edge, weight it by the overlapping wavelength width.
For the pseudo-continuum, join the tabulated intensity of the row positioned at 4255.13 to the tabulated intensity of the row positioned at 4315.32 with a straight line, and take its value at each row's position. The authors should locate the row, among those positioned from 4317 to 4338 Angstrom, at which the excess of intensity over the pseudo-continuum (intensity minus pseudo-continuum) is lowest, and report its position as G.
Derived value 4325.26 Angstrom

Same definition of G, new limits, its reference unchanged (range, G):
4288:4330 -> 4325.26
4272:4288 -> 4274.77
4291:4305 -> 4302.42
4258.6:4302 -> 4274.77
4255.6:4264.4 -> 4261.01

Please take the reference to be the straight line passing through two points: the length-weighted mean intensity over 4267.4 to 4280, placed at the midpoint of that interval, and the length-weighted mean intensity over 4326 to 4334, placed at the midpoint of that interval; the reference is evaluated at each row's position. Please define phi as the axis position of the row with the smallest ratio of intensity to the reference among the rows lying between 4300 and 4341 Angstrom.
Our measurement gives 4325.26 Angstrom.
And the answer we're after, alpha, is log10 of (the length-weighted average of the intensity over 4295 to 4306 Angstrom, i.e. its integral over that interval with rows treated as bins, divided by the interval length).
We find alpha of 0.87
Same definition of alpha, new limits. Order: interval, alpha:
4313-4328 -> 0.98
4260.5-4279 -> 0.82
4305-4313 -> 0.86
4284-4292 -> 0.84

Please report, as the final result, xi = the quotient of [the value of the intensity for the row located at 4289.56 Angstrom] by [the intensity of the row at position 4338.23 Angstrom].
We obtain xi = 0.38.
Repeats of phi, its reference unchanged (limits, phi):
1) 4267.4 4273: 4271.82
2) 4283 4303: 4289.56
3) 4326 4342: 4326.26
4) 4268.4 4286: 4274.77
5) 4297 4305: 4302.42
